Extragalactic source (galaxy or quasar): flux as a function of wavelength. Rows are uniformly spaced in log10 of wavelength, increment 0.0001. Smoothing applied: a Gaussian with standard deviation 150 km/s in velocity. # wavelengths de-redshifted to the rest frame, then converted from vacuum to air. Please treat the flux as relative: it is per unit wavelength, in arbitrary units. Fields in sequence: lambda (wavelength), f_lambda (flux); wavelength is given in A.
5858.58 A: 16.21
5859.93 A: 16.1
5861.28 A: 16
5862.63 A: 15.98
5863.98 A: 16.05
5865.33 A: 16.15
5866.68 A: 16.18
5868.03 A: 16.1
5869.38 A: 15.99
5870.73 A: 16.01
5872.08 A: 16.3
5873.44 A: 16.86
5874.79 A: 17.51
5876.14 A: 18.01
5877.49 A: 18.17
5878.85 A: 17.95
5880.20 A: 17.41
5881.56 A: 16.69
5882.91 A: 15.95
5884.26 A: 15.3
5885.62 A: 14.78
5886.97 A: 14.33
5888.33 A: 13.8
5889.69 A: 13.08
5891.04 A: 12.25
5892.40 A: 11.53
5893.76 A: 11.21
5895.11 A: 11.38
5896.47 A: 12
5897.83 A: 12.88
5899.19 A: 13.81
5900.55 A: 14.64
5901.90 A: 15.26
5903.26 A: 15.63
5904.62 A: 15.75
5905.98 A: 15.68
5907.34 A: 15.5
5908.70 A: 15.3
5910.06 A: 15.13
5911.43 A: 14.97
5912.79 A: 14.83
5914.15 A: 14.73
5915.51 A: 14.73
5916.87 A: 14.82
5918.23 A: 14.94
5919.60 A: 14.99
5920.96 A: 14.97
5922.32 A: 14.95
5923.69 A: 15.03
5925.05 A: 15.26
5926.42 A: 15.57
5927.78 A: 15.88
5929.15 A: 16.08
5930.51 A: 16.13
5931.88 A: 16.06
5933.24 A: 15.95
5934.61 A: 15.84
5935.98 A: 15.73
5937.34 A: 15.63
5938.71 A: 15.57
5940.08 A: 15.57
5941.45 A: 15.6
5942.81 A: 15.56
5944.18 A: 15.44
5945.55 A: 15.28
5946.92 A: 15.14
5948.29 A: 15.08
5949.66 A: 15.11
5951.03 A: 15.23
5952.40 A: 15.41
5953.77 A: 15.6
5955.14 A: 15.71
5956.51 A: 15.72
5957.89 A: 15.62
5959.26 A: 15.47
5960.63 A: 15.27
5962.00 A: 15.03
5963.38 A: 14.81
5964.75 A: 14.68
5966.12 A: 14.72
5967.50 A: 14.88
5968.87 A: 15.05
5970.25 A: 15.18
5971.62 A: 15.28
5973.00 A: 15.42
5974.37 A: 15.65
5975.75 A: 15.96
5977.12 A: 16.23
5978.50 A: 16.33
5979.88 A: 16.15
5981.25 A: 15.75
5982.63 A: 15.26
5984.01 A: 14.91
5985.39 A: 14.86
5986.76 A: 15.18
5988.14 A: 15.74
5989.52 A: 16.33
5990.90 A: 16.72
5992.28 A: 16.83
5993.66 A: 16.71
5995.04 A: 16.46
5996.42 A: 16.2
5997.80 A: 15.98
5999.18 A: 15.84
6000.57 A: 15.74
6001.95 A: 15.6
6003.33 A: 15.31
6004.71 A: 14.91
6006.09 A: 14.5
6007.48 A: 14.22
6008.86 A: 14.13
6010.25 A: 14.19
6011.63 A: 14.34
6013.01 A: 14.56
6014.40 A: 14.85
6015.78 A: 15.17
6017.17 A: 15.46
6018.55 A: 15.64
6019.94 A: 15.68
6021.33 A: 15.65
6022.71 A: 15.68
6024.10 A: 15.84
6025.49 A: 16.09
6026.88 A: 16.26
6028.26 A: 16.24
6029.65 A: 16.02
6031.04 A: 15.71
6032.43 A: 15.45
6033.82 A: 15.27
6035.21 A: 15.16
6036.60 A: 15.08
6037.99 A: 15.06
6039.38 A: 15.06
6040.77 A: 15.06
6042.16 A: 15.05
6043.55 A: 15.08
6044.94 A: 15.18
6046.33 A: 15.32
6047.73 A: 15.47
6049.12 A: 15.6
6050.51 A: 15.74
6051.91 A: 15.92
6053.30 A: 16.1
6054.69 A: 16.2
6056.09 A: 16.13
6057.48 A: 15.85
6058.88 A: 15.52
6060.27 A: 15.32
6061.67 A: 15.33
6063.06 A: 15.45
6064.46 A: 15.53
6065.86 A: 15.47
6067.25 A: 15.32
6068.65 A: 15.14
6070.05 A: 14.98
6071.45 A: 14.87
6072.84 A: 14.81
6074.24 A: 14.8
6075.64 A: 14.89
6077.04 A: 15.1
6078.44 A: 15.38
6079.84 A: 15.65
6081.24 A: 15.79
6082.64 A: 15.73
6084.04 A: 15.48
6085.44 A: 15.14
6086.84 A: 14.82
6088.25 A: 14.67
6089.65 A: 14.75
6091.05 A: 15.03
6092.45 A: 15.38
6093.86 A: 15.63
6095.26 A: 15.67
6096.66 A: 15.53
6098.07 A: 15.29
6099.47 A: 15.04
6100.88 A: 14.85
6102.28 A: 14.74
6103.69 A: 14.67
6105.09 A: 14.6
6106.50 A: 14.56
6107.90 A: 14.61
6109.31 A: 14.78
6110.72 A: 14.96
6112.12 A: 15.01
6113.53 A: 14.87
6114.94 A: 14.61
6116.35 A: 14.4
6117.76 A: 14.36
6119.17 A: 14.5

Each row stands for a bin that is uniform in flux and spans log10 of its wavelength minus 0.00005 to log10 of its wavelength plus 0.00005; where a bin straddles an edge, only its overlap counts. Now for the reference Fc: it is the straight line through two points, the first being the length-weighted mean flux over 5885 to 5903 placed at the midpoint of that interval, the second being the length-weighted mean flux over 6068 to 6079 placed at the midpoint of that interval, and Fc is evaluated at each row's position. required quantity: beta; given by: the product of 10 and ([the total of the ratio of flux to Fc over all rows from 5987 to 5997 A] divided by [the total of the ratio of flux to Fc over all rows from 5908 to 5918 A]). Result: 10.4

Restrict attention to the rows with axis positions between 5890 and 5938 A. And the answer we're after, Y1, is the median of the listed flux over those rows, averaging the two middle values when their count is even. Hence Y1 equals 15.0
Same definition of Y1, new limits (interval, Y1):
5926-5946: 15.6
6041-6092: 15.3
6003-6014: 14.4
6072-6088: 15.1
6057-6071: 15.4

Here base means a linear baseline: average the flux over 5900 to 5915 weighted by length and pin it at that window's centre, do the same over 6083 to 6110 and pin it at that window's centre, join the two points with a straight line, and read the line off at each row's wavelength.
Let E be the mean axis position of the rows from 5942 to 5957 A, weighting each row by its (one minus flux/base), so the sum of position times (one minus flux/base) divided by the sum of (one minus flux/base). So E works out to 5951.8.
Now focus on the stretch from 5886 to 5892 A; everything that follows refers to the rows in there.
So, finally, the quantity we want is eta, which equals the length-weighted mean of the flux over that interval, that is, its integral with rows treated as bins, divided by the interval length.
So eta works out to 13.3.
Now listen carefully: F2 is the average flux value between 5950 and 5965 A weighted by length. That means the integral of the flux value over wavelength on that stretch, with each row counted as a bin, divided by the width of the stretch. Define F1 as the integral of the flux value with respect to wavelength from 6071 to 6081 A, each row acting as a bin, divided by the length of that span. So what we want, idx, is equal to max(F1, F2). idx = 15.3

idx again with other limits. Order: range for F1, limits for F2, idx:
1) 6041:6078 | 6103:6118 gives 15.4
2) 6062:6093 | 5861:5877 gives 16.5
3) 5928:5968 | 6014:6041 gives 15.5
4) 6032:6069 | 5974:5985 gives 15.8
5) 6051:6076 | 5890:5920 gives 15.4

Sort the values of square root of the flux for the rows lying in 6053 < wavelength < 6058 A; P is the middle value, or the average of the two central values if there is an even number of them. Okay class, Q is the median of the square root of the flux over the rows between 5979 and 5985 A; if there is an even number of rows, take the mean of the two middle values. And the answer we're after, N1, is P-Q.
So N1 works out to 0.08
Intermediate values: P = 4.01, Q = 3.94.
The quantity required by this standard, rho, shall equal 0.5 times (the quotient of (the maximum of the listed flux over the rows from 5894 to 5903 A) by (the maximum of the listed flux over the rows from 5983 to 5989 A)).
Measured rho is 0.485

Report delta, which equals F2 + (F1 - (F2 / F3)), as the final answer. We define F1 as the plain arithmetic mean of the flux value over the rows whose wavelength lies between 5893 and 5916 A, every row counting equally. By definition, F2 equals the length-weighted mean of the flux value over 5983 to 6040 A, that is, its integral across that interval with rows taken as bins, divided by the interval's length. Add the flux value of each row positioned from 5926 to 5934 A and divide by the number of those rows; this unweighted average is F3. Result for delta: 28.8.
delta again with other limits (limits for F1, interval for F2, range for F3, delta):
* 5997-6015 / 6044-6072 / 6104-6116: 29.4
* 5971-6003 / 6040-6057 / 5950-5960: 30.4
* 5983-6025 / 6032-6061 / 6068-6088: 29.9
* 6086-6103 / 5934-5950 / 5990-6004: 29.6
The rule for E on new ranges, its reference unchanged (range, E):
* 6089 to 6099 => 6095.8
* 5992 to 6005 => 5995.8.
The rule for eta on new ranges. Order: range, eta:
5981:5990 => 15.4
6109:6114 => 14.9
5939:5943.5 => 15.6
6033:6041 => 15.1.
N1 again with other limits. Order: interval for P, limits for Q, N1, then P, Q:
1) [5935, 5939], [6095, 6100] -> 0.03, 3.95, 3.93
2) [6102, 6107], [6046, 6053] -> -0.12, 3.83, 3.95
